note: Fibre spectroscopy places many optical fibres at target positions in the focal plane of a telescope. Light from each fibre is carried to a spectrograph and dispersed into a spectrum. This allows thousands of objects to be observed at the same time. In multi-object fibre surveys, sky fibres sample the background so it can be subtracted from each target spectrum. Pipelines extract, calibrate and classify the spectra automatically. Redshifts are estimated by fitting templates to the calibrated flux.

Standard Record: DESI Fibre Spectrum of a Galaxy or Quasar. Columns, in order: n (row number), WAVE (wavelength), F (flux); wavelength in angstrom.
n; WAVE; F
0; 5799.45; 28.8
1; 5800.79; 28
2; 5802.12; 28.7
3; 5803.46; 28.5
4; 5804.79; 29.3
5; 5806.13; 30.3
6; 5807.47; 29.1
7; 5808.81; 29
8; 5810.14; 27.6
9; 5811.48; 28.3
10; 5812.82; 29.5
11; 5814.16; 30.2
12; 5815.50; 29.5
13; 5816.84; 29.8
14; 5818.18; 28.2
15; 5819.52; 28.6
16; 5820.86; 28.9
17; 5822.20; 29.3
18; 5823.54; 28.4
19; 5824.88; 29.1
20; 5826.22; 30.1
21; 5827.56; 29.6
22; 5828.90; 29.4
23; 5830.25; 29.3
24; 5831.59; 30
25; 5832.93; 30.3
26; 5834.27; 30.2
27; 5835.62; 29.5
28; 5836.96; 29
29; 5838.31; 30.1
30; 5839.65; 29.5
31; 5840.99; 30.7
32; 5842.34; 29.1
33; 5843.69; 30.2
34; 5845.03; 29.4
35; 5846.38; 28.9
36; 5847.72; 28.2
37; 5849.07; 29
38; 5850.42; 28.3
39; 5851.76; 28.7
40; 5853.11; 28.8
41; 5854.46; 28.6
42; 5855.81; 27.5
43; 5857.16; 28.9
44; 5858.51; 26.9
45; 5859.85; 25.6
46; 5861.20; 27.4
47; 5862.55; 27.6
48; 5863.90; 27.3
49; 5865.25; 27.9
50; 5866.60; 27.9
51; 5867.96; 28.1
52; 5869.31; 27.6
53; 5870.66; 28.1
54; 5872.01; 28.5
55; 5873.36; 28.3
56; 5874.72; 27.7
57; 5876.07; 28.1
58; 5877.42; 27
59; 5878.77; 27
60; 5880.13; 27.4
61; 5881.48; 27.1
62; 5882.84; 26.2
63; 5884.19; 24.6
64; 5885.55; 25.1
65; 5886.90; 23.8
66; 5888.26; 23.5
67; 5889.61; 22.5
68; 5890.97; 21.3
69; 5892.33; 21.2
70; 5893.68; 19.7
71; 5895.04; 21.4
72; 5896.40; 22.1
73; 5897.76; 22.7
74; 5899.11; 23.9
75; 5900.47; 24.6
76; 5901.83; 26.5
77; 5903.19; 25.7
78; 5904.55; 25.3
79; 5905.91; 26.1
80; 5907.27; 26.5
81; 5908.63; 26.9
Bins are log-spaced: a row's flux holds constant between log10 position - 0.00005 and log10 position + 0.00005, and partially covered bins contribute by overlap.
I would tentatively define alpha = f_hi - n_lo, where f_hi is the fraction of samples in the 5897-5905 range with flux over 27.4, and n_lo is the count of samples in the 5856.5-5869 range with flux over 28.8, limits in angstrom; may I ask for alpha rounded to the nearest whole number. -1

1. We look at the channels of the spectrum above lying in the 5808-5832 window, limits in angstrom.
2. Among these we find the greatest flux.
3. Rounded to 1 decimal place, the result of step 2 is 30.2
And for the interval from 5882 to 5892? 26.2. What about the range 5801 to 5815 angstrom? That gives 30.3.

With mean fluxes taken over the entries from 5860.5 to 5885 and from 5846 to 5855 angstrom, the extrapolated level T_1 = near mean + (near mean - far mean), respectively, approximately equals 26.2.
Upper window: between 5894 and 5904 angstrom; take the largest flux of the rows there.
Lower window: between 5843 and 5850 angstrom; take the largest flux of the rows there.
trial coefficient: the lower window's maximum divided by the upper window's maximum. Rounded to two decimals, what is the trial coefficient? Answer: 1.14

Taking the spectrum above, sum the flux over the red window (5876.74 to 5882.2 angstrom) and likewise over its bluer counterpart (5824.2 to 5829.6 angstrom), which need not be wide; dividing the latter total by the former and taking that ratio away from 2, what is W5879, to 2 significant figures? 0.91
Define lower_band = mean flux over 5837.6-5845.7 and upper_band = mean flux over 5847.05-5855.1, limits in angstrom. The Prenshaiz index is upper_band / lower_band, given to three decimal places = 0.959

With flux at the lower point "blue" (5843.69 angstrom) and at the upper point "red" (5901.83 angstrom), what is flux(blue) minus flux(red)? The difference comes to 3.7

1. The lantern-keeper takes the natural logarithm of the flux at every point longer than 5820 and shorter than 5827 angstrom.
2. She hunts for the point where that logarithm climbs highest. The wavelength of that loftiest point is 5826.22 angstrom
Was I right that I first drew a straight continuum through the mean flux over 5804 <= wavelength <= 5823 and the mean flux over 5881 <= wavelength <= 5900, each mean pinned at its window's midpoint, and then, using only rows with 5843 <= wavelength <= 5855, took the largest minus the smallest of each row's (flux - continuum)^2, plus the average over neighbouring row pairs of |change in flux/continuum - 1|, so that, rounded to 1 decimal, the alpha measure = 8.7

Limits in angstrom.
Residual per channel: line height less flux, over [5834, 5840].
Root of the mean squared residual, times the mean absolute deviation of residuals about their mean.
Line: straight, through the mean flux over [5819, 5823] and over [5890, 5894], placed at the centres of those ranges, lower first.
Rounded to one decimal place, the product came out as 1.0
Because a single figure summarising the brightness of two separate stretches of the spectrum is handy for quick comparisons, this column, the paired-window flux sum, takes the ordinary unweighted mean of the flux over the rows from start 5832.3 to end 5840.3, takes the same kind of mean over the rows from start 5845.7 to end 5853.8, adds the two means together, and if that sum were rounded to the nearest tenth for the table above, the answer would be 58.4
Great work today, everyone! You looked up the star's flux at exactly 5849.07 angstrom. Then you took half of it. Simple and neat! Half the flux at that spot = 14.5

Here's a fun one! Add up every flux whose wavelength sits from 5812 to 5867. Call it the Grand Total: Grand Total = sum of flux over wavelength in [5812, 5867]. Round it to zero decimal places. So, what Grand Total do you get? 1185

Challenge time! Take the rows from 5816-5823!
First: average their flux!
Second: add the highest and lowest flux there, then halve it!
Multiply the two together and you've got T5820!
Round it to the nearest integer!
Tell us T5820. 840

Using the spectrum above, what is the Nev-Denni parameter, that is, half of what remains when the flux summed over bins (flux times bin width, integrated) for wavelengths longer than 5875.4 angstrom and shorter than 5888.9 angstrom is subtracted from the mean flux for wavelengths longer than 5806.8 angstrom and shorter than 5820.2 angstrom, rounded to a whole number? -161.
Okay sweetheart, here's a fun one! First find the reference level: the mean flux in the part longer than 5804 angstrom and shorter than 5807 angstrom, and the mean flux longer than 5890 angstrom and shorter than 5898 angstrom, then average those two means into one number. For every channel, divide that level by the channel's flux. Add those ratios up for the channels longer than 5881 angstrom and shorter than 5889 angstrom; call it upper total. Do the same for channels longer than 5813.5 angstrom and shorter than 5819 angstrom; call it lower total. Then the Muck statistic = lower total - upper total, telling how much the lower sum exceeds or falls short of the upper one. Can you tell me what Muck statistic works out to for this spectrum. -3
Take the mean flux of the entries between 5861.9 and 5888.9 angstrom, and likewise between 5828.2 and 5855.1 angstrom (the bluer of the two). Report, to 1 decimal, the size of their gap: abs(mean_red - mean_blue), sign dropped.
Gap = 2.4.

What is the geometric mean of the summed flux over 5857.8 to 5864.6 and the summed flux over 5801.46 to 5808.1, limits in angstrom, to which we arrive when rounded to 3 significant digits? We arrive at 140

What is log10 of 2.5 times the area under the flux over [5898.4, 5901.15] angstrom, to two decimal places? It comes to 2.22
